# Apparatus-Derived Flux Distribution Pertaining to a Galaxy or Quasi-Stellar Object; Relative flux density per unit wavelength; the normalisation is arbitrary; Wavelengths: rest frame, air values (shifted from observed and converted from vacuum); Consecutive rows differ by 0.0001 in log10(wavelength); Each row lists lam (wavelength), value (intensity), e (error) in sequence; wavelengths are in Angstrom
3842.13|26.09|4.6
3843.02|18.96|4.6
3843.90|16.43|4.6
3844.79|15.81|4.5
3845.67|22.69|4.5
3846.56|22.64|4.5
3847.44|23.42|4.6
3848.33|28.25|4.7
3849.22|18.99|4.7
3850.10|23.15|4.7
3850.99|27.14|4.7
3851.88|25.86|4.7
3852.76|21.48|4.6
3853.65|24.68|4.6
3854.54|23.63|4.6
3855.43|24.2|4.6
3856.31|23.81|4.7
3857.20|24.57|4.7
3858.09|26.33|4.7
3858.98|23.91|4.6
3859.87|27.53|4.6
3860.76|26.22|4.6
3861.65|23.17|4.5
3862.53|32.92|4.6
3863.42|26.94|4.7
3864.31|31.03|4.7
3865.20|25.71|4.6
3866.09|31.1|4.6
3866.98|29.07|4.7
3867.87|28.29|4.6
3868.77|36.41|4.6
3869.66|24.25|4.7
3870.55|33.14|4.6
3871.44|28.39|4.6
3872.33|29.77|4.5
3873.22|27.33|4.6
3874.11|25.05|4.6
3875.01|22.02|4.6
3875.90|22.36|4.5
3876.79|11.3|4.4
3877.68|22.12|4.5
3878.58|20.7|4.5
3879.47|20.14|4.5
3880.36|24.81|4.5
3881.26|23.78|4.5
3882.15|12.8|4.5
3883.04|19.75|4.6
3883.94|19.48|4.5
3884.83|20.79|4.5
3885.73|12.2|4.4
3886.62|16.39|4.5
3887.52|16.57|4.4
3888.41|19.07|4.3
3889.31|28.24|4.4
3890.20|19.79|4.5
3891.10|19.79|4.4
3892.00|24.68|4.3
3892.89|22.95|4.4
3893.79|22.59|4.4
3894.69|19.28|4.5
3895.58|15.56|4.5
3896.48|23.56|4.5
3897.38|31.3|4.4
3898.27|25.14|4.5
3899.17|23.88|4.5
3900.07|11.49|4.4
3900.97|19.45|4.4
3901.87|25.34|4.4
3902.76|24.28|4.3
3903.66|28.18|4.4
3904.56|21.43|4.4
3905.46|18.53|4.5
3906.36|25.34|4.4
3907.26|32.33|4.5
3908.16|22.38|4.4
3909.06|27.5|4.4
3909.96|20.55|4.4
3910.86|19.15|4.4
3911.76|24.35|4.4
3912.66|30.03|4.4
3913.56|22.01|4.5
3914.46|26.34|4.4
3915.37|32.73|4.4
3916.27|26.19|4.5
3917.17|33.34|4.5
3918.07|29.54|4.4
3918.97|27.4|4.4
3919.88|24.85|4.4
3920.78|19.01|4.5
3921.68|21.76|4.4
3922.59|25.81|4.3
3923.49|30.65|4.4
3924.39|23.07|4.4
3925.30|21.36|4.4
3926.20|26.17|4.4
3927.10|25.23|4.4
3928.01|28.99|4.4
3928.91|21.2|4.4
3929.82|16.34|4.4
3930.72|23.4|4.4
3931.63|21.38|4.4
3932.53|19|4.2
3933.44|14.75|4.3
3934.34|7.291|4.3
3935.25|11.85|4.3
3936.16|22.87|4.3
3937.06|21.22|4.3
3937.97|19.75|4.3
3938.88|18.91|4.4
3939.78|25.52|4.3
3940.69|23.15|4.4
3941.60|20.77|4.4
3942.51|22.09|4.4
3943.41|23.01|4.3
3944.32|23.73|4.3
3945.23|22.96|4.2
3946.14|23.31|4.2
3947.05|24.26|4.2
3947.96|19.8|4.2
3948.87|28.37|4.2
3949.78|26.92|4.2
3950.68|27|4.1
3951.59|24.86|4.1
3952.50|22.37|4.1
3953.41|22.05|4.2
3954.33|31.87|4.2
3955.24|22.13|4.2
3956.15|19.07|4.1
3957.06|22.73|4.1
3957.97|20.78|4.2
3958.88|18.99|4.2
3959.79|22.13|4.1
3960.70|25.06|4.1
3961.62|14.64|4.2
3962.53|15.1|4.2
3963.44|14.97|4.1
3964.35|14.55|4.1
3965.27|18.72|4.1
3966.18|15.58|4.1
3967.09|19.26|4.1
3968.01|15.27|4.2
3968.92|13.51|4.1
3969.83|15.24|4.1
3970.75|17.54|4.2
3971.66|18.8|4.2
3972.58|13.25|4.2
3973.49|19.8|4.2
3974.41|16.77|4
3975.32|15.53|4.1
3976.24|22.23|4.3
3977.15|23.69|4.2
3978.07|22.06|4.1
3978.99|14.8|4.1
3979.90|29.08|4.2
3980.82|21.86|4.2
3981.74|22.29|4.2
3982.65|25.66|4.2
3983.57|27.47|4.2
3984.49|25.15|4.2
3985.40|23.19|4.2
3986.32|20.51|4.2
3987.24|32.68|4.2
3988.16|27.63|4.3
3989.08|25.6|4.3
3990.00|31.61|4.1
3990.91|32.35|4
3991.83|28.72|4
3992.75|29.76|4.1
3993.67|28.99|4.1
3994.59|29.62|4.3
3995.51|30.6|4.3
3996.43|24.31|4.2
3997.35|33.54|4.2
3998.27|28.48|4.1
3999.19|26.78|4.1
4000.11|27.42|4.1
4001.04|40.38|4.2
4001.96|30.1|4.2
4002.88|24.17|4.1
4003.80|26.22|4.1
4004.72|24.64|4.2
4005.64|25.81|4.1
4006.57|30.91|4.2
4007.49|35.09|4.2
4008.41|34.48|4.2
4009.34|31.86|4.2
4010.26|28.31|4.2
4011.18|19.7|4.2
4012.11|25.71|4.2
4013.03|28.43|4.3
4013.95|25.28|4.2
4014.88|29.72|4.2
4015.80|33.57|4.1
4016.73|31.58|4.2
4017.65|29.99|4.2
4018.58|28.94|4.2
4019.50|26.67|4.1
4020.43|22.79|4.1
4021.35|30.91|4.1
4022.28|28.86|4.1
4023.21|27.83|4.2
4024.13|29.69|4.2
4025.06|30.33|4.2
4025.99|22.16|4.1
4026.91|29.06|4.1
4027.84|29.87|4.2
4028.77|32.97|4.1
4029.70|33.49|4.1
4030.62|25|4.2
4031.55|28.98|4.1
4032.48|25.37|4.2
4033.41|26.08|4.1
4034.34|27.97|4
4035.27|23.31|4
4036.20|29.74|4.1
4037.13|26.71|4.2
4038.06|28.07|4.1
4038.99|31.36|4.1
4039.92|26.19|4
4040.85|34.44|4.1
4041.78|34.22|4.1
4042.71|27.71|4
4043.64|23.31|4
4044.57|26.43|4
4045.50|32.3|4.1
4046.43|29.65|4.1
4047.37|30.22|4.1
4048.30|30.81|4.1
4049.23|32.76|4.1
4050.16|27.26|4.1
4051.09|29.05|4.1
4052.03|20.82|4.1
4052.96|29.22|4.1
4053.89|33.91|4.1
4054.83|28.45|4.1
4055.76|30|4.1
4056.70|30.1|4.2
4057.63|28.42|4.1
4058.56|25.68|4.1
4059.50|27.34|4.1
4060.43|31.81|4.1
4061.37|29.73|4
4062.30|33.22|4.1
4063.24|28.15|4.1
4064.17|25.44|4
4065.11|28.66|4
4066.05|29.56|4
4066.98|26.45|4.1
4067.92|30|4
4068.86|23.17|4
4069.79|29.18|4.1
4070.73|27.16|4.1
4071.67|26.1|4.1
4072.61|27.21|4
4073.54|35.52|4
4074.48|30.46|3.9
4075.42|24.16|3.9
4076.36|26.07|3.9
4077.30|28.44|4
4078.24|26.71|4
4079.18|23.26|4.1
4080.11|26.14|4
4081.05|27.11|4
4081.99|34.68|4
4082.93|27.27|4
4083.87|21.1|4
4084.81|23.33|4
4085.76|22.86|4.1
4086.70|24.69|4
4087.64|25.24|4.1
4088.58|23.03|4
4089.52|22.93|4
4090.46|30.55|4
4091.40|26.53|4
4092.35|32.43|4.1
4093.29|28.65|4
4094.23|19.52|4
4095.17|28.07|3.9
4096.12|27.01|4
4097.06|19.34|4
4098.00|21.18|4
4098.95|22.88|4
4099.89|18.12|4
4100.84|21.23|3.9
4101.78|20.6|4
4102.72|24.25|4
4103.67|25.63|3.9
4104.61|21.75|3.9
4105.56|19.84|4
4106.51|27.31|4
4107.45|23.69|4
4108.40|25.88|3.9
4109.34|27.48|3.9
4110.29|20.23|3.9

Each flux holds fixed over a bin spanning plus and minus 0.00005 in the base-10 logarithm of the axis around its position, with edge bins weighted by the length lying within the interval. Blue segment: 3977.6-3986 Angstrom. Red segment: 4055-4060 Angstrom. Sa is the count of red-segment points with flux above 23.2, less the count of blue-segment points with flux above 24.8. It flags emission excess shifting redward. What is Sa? 1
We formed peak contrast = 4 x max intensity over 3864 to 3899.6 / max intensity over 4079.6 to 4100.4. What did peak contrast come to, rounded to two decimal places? 4.20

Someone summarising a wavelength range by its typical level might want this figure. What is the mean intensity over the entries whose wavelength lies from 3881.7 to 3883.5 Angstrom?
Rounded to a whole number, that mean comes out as 16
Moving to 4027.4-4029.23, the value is 31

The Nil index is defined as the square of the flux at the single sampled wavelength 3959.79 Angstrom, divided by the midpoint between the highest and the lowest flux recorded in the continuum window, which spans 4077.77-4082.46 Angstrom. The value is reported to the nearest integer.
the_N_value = 17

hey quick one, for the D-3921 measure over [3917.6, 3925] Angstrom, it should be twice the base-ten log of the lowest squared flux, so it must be 5.12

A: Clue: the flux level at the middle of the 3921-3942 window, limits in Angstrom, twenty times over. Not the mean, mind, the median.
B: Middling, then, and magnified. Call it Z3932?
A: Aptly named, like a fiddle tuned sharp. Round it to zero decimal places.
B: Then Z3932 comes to 428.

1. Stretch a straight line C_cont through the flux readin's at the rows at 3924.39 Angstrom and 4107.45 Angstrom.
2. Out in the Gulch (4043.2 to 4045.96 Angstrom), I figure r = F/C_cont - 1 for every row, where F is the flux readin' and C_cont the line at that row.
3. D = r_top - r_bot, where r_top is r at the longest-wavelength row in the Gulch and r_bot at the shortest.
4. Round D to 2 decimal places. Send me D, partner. 0.38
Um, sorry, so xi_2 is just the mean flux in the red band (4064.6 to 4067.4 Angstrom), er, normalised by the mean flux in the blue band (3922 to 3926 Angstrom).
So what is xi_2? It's 1.1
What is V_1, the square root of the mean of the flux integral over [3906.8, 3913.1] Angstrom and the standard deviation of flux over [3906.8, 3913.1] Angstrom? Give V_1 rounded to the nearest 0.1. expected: 9.0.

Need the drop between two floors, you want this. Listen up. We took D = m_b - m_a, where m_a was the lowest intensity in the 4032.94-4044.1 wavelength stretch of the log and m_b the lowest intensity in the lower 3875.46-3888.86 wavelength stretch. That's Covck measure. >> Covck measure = -12.0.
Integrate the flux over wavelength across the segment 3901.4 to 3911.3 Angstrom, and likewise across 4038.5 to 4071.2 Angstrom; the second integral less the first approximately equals 707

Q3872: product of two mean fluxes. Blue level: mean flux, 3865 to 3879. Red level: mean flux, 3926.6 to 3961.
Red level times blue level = 573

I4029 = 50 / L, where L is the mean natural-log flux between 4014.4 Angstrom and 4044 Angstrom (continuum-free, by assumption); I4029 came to 14.9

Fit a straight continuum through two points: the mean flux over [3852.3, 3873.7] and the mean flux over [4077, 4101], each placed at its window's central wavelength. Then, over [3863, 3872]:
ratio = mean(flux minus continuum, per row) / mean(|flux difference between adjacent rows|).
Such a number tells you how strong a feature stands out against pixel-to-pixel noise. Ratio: 0.4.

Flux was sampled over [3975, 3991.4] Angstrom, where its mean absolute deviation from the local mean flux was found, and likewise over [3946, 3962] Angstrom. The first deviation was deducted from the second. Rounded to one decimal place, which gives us -1.0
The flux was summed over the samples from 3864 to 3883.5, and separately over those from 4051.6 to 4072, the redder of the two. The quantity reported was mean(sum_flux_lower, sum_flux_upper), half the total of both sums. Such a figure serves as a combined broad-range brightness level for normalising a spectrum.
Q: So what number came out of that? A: 586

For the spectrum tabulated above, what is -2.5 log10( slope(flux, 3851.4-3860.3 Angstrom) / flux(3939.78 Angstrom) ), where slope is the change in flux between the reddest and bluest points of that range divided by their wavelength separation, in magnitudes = 5.2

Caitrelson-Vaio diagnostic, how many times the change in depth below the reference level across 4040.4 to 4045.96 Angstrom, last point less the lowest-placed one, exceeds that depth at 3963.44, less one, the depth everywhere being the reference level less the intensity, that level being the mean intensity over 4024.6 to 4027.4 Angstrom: -0.8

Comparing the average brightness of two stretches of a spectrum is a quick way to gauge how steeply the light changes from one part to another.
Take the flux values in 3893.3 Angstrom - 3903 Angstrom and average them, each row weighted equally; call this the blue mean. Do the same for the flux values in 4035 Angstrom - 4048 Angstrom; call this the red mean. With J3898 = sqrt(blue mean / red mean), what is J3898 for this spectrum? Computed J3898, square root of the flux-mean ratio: 0.87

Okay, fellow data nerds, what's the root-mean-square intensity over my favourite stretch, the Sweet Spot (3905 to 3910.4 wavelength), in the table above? 24.9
